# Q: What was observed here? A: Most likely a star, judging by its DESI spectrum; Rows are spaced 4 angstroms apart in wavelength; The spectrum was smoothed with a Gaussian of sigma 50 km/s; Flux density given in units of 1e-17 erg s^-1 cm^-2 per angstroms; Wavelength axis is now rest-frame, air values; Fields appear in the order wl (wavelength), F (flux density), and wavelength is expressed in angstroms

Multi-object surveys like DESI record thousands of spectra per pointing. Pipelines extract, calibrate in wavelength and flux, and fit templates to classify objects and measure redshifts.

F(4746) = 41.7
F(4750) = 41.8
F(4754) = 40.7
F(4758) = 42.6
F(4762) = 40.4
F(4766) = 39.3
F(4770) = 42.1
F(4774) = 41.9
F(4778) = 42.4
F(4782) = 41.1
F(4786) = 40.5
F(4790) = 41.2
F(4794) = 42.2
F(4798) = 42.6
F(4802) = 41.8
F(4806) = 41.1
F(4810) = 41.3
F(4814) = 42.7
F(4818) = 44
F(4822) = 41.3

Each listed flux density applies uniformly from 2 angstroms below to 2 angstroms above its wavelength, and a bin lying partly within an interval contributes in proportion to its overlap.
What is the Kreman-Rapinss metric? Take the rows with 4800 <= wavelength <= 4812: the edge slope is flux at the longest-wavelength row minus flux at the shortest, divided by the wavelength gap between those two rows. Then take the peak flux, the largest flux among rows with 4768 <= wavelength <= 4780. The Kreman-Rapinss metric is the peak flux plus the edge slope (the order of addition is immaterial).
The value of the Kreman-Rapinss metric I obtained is 42.3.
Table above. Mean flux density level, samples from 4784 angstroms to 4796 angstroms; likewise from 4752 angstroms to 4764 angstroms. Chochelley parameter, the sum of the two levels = 82.5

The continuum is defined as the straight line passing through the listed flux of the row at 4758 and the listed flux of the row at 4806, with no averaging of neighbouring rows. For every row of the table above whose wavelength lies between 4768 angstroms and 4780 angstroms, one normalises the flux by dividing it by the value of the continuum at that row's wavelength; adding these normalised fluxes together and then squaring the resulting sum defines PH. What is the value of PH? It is 9.0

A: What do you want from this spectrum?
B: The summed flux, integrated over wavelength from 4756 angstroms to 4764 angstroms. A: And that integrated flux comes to 332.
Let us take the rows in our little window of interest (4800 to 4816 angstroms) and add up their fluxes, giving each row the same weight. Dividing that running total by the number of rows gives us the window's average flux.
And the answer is 41.7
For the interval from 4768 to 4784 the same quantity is 41.9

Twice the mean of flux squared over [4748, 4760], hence 3479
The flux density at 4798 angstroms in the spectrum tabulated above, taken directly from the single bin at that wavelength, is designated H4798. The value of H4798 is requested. 42.6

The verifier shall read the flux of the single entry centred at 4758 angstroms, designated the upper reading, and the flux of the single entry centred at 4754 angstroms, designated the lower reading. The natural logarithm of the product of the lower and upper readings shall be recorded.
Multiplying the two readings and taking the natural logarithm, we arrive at 7.458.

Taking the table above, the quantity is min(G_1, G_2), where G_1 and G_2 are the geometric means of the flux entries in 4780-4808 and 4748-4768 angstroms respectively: 40.9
